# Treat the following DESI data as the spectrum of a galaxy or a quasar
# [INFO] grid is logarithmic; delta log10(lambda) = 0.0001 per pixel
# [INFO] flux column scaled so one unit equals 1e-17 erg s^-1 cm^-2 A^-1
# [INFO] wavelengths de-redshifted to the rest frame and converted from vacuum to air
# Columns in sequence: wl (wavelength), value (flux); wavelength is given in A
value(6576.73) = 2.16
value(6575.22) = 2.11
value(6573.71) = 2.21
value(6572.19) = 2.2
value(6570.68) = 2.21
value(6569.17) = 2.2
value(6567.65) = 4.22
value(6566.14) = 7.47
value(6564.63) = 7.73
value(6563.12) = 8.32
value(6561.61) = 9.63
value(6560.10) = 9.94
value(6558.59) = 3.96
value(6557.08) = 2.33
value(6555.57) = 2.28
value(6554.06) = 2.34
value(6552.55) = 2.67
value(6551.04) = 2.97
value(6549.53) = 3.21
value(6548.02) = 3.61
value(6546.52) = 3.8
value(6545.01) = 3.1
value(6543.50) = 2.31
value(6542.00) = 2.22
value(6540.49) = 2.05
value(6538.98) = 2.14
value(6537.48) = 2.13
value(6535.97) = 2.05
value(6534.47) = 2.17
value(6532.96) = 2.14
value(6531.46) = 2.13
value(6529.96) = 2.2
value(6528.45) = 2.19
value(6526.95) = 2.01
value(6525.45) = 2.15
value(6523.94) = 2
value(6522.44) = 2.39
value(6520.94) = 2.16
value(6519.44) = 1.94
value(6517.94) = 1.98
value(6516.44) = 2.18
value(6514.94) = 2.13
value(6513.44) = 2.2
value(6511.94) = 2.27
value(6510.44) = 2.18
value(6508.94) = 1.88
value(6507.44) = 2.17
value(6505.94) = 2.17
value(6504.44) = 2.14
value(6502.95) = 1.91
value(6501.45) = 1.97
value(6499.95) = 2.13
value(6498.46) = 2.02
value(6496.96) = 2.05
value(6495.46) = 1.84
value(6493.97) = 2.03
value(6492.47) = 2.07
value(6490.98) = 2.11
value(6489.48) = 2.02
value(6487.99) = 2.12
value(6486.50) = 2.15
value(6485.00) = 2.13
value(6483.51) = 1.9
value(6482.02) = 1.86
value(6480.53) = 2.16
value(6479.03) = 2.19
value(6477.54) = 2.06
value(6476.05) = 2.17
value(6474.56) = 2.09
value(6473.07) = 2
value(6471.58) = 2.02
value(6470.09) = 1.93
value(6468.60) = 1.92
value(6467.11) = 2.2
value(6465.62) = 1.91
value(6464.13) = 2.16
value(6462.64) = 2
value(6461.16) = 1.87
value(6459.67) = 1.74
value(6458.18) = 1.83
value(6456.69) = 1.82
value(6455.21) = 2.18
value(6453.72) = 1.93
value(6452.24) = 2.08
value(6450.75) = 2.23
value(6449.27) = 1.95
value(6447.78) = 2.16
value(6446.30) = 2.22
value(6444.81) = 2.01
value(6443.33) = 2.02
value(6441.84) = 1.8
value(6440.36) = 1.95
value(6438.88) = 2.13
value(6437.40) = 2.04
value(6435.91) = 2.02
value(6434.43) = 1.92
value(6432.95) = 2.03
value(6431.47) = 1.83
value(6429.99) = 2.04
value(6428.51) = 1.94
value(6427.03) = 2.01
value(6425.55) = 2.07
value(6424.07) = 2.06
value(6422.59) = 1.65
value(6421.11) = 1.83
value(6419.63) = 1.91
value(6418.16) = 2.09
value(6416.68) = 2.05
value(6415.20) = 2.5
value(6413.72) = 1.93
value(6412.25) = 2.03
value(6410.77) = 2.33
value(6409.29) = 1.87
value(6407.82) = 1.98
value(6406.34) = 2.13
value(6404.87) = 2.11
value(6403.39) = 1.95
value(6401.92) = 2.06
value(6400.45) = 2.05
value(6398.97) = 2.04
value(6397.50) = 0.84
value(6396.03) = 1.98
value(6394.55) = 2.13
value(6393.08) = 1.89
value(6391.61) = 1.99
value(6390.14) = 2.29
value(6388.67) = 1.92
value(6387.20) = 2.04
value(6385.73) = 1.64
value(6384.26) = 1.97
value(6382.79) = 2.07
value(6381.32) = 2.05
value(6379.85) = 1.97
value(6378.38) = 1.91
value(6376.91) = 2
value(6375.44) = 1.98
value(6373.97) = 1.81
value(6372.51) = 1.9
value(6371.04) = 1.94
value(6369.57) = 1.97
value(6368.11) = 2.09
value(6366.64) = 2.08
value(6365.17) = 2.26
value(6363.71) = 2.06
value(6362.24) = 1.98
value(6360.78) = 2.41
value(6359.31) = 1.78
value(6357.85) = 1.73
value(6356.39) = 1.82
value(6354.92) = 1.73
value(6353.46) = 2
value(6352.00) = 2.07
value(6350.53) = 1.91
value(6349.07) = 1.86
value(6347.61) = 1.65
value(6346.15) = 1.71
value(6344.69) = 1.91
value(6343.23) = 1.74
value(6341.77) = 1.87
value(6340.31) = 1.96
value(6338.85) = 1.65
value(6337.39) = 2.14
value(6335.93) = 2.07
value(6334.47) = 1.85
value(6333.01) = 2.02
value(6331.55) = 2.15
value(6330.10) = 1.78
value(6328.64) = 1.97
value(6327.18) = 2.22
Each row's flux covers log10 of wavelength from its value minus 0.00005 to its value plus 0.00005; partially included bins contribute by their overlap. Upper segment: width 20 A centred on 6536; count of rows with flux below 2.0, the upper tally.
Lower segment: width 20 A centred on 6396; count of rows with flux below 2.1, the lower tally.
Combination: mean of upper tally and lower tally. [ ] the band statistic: 5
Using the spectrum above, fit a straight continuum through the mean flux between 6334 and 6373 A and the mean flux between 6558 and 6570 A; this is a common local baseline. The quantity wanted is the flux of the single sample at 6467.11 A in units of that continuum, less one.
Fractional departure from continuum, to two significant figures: -0.51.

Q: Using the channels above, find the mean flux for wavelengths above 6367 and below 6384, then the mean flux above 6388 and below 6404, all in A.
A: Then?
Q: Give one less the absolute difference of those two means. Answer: 0.95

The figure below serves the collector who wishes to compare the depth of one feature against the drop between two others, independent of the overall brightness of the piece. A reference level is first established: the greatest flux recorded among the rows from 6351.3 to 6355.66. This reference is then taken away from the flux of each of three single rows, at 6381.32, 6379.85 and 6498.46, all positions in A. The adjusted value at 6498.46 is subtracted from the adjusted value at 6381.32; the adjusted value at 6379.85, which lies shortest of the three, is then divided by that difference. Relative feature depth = -3.3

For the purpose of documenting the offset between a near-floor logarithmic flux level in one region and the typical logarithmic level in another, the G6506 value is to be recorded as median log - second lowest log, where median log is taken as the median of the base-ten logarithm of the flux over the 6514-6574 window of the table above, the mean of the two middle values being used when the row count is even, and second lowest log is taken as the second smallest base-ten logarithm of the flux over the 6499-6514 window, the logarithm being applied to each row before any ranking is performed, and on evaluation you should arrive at 0.06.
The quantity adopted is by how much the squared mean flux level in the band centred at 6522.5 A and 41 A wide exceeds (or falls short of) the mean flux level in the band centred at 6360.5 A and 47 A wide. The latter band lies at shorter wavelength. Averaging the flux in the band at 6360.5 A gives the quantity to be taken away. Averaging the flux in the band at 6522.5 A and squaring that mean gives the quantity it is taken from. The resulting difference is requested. 2.6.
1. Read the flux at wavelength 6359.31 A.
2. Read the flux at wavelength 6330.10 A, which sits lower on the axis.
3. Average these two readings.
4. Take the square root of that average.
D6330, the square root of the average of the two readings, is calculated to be 1.33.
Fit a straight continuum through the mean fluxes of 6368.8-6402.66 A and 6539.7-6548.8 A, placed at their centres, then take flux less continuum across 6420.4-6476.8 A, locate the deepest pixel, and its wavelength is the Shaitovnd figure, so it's 6459.67 A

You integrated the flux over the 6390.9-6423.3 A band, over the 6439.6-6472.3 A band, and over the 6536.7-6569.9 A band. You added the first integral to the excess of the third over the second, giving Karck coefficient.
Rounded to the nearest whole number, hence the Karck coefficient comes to 135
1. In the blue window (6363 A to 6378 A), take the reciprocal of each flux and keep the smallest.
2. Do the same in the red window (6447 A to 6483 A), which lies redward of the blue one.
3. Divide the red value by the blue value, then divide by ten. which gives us 0.101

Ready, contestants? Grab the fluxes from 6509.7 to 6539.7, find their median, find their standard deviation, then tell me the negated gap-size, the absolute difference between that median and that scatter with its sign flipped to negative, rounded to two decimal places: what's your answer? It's -2.04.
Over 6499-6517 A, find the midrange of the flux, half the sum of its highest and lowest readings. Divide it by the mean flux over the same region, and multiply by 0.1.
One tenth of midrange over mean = 0.098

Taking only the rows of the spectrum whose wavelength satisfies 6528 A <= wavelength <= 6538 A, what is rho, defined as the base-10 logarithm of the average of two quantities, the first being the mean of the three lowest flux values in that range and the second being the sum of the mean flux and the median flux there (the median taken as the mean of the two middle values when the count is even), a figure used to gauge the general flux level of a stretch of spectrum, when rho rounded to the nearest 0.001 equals 0.504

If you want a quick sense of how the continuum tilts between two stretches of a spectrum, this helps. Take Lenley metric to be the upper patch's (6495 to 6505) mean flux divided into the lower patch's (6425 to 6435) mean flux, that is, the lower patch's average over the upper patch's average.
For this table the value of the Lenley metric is 0.98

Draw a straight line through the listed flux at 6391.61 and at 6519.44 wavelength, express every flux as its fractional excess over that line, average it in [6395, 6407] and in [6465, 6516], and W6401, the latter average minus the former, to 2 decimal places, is 0.10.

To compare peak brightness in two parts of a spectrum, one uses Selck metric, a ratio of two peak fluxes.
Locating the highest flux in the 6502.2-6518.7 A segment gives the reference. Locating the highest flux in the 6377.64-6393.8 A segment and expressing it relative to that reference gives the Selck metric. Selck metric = 1.01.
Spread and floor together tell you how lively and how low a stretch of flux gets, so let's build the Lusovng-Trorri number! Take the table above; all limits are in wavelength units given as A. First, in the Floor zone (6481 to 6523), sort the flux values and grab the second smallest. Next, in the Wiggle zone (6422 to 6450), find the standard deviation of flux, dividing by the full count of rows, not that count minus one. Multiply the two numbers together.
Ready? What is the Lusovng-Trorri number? 0.24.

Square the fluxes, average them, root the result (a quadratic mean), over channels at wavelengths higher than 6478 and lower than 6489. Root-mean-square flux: 2.08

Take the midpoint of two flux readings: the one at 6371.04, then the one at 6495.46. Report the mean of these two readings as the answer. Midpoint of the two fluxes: 1.89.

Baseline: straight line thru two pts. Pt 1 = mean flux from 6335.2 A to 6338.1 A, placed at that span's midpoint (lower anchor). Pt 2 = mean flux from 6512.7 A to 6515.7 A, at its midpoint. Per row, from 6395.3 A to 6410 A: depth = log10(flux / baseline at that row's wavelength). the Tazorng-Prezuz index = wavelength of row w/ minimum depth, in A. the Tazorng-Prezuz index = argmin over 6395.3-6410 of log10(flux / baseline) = 6397.50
